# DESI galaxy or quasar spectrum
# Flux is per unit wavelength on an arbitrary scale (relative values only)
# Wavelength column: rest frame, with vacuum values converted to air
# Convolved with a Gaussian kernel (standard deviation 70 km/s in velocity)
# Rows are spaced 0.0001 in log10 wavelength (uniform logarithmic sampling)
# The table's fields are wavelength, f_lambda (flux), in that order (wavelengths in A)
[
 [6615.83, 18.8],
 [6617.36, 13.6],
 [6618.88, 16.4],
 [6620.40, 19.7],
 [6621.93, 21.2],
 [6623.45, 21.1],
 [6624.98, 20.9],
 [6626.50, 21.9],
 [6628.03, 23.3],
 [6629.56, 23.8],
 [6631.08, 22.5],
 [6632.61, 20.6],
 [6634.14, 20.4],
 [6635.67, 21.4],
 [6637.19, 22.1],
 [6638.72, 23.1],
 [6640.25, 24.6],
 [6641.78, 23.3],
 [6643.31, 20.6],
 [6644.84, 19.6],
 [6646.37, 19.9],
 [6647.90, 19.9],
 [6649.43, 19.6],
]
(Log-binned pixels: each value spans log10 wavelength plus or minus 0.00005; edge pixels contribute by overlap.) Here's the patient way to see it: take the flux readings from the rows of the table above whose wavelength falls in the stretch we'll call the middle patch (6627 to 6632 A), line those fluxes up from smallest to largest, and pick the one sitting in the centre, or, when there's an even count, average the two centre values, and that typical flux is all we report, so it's 23.3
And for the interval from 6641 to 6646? 20.6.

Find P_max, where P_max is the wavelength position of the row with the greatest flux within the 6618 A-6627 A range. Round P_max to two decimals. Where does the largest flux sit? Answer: 6626.50 A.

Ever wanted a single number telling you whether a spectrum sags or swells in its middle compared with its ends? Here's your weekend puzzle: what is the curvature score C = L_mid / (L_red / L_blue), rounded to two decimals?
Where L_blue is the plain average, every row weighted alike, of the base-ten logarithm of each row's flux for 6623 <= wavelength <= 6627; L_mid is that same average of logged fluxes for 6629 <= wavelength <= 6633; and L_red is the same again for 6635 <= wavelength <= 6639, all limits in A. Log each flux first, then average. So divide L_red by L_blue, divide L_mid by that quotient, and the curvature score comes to 1.33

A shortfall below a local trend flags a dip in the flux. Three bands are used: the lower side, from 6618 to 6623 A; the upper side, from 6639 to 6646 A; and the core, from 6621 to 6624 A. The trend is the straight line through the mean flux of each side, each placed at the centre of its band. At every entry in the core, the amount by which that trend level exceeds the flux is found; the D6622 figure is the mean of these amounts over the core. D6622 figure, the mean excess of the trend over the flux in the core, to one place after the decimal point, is -1.7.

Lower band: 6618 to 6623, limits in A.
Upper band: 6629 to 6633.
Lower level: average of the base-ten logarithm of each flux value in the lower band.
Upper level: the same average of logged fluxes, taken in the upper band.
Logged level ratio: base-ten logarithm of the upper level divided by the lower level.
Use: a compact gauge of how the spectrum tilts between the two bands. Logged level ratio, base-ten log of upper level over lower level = 0.023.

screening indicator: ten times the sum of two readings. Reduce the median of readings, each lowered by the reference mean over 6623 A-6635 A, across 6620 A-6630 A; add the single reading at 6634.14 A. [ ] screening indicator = 198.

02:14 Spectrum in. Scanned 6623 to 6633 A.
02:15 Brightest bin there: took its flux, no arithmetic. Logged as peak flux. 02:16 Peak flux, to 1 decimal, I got 23.8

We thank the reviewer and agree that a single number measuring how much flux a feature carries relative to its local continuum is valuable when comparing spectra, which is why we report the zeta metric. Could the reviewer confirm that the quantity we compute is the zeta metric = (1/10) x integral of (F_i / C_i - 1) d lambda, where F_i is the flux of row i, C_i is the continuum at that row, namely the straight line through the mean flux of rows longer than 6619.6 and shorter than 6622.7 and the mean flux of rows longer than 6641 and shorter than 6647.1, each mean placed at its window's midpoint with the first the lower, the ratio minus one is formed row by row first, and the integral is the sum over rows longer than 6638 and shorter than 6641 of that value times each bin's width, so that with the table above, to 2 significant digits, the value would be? 0.045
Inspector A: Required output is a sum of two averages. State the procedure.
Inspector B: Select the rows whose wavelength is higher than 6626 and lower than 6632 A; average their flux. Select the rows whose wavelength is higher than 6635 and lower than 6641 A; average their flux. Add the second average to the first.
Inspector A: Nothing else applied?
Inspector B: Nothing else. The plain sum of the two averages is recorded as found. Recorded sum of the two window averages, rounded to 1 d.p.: 45.7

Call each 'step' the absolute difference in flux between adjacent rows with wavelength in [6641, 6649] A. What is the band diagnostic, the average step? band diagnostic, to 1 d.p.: 1.0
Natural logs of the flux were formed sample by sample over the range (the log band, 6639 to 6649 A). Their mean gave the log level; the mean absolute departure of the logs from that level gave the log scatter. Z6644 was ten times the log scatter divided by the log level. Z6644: 0.26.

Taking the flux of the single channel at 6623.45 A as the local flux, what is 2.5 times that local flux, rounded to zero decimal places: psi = 53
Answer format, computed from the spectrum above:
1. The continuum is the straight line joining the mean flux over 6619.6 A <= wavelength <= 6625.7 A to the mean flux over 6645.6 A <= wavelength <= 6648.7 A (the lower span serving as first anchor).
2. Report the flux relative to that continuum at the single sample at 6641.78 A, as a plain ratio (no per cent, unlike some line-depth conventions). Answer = 1.16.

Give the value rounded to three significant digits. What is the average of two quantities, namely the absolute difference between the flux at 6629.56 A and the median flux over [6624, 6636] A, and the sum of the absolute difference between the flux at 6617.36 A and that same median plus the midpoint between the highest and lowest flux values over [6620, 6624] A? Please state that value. 15.3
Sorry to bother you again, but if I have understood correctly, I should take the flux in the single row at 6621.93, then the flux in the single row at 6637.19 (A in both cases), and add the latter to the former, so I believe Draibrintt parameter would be 43.3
